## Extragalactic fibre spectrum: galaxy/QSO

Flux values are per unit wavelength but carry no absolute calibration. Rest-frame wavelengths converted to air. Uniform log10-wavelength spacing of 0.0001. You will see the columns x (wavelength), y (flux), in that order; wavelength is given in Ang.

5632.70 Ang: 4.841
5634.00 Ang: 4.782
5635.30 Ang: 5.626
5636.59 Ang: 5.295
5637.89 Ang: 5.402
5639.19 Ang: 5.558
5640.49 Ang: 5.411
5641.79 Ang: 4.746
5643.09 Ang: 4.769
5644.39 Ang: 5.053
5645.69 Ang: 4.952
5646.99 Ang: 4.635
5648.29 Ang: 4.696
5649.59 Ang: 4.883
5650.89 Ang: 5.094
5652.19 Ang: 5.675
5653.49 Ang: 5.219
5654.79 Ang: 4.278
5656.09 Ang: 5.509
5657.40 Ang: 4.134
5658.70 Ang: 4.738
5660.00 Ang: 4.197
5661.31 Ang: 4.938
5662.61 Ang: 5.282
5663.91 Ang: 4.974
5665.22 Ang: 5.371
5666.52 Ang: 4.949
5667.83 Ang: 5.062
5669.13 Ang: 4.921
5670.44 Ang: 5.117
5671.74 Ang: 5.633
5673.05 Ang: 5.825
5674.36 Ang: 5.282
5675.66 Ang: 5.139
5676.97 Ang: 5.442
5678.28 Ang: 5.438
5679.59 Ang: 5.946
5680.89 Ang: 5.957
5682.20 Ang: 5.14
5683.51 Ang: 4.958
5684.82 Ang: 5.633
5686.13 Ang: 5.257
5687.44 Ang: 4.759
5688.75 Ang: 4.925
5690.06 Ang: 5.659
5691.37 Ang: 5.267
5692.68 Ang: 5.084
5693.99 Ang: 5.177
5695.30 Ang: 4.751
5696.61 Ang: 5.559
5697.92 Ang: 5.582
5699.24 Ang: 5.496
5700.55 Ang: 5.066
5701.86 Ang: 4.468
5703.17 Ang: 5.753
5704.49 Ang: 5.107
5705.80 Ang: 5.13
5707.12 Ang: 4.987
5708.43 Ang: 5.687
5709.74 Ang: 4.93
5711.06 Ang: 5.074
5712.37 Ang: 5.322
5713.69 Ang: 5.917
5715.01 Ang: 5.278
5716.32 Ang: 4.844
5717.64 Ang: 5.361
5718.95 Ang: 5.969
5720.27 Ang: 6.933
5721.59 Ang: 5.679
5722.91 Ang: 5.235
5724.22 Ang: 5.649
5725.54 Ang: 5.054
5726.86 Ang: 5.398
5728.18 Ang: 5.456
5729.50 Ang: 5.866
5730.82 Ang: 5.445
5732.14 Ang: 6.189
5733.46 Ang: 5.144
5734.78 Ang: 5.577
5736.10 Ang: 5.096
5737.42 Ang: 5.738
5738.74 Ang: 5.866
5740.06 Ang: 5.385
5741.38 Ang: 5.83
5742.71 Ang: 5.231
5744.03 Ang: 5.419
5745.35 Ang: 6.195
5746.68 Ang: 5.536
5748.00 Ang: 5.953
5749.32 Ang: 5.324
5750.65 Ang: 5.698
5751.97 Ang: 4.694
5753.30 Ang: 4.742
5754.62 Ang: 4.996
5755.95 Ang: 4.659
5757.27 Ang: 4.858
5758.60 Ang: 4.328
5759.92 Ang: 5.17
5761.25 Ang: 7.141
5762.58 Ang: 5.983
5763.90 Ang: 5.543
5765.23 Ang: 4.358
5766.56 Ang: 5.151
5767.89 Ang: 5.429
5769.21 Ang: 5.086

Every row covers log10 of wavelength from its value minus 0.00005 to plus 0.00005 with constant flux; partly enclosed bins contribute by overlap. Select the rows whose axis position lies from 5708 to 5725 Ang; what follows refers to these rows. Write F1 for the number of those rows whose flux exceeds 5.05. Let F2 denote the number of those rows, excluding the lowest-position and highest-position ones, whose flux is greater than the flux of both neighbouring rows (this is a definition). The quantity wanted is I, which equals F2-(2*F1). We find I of -20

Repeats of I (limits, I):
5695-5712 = -14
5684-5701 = -17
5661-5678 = -14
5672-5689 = -17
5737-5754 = -17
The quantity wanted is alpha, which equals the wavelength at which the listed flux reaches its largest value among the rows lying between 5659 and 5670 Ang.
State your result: 5665.22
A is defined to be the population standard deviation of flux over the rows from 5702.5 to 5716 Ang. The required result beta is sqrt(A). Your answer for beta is 0.574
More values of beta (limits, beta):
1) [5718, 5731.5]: 0.704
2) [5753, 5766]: 0.902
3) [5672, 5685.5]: 0.580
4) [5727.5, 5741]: 0.570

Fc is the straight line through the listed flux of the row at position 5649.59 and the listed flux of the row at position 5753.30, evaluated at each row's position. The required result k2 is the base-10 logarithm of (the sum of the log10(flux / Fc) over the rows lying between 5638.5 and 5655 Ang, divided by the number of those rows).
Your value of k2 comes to -2.1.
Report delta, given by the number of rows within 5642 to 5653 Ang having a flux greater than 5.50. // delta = 1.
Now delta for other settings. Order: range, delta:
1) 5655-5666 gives 1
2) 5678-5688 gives 3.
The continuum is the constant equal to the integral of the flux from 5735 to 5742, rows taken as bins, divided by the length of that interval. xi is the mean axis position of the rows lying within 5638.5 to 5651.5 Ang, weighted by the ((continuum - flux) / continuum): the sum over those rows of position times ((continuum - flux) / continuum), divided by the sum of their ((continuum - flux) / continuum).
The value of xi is 5646.0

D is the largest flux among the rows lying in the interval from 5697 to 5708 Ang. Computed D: 5.753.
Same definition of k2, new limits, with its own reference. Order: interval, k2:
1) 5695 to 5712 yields -1.5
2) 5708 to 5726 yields -1.2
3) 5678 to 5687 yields -1.3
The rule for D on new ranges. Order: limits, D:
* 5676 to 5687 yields 5.957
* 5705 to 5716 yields 5.917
